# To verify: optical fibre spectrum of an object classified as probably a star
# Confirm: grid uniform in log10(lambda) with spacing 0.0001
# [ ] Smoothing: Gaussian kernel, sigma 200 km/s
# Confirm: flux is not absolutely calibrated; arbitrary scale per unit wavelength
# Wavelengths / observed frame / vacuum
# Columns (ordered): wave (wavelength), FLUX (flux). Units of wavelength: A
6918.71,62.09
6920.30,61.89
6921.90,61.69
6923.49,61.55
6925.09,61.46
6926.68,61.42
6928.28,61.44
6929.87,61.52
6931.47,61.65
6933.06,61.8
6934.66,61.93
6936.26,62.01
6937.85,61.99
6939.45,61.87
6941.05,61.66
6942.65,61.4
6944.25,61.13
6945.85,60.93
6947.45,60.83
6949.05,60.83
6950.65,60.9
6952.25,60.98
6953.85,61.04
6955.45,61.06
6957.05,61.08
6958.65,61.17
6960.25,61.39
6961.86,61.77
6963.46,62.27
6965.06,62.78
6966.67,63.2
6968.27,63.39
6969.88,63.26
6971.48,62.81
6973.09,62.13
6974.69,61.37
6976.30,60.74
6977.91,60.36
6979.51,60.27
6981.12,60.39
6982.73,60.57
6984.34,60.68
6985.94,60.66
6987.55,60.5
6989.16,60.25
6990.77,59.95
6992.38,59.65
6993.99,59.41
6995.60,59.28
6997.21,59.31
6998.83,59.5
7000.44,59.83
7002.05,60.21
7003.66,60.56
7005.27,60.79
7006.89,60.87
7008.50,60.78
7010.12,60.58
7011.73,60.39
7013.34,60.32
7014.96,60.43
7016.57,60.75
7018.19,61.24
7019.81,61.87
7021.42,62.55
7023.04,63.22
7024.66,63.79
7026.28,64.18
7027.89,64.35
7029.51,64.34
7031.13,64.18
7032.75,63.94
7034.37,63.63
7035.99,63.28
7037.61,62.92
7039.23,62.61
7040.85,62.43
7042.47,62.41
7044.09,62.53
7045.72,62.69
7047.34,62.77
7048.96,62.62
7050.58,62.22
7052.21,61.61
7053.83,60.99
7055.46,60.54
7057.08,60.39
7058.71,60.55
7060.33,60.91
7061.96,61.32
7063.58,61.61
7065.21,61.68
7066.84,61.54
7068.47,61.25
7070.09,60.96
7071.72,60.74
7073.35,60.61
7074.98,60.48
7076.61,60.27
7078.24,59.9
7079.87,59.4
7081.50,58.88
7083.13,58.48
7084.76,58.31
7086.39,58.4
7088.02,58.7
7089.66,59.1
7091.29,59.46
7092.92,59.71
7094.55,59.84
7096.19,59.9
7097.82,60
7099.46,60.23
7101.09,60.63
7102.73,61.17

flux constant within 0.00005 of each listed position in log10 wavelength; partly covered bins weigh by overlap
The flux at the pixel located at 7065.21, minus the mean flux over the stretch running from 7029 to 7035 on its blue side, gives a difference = -2.3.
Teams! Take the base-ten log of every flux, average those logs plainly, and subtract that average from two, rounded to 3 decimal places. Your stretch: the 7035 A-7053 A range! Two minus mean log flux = 0.204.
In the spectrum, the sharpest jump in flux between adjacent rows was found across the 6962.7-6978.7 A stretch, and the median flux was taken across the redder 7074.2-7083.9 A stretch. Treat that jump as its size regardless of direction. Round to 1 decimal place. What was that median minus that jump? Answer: 58.9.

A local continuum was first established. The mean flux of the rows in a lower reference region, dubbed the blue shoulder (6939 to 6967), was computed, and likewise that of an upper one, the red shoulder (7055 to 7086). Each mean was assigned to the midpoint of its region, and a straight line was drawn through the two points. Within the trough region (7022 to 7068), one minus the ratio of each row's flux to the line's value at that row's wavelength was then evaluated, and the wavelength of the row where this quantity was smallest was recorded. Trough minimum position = 7029.51 A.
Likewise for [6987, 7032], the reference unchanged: 7029.51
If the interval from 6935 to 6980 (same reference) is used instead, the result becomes 6968.27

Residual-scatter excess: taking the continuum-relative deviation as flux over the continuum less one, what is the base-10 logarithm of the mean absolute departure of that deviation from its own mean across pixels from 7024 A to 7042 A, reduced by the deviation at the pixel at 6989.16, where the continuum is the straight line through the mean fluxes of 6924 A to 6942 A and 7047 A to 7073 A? -2.0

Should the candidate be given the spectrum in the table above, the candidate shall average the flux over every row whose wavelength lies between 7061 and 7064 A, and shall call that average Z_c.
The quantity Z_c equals 61.5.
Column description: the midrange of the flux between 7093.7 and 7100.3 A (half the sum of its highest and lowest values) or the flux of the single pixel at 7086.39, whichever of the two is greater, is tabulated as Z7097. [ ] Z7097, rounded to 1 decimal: 60.0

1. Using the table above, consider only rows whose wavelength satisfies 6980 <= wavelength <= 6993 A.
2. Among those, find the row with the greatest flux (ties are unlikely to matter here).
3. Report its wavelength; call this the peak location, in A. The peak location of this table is 6984.34 A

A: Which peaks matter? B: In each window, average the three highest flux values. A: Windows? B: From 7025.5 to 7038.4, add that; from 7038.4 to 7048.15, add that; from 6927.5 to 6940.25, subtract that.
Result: 65.0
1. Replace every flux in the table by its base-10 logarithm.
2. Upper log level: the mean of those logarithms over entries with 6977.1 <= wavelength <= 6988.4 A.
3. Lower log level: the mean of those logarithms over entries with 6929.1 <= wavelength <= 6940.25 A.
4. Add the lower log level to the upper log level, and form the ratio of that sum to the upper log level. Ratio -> 2.01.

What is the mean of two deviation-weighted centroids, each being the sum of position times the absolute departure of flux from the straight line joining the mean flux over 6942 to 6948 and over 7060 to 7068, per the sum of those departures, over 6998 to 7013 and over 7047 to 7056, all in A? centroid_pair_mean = 7027.1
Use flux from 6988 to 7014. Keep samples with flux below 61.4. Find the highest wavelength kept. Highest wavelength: 7013.34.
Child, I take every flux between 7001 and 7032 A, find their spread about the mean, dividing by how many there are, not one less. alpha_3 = 1.6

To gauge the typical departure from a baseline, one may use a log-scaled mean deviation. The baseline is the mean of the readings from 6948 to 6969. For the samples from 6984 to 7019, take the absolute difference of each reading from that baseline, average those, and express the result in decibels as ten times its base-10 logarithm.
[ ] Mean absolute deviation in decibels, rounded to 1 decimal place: 1.5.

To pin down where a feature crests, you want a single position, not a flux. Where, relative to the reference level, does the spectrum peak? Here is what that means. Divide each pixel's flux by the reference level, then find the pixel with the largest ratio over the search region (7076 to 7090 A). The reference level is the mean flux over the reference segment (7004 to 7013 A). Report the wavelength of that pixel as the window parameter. 7076.61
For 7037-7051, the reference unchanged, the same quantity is 7037.61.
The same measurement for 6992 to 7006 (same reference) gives 7005.27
